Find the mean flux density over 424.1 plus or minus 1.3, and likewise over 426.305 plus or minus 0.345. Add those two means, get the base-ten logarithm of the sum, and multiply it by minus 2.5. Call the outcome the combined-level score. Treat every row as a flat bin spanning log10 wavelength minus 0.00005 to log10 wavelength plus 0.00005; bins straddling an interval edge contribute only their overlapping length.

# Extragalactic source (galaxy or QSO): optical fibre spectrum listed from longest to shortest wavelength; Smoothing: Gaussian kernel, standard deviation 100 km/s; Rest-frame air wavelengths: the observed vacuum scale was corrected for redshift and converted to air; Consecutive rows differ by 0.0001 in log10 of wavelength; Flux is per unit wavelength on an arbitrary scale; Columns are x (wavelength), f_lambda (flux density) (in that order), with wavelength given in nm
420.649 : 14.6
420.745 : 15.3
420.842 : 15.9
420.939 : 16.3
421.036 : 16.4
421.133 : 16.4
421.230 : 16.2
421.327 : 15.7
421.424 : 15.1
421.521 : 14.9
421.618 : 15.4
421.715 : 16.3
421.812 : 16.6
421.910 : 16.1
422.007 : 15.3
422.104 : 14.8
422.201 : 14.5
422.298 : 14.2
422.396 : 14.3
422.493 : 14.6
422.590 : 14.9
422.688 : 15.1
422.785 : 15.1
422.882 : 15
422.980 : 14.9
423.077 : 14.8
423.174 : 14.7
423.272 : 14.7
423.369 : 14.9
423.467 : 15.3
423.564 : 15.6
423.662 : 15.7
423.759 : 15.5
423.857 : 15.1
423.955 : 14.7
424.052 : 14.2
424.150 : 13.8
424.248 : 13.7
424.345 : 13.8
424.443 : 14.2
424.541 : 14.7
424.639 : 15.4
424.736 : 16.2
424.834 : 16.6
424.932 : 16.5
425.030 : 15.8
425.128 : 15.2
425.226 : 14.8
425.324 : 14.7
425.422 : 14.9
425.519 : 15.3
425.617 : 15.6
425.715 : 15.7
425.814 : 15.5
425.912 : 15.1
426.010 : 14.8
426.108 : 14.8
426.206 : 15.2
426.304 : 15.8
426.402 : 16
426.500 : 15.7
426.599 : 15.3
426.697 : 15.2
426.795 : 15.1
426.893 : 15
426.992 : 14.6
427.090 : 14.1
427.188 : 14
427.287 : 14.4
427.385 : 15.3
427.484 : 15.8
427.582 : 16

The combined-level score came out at -3.707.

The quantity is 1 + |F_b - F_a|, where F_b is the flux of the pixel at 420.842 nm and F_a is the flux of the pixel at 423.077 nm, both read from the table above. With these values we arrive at 2.10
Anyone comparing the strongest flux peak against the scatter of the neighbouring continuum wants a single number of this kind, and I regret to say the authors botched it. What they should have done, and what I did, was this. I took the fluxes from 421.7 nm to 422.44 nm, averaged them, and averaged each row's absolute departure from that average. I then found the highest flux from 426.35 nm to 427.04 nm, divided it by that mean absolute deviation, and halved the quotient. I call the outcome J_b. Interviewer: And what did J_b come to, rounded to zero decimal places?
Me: 10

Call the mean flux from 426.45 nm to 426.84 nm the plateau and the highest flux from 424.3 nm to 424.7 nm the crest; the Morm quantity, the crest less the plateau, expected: 0.1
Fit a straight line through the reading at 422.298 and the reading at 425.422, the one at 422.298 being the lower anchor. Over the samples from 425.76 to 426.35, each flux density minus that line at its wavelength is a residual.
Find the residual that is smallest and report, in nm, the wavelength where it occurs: 426.108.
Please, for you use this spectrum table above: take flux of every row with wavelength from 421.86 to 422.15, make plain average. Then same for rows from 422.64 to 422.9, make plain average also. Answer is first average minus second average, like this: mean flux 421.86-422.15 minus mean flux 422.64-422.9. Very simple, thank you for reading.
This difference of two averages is 0.3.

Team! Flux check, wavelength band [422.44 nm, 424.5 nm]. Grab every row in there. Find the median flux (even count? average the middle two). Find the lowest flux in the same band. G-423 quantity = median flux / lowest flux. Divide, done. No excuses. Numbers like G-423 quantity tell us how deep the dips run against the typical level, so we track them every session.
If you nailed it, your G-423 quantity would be 1.09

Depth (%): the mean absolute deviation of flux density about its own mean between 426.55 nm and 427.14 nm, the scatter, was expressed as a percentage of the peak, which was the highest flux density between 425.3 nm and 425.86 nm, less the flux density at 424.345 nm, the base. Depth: 19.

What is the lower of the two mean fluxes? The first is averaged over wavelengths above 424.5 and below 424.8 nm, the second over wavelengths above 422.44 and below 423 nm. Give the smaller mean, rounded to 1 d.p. 14.9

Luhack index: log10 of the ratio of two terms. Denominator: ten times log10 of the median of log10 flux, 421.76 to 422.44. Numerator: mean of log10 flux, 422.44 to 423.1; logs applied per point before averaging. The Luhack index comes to 0.24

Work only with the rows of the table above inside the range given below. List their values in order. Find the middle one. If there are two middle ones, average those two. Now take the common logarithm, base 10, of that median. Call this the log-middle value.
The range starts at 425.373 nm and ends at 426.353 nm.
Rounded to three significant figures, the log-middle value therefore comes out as 1.18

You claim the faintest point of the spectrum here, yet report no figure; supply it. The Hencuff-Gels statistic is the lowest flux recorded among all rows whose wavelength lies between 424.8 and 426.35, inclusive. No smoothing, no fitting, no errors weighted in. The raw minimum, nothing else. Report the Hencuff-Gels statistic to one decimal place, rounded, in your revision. 14.7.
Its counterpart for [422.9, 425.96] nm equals 13.7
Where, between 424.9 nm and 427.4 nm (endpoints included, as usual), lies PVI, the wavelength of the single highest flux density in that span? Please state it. 424.932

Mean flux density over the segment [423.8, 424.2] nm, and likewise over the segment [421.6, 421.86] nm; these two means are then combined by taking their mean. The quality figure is 15.3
